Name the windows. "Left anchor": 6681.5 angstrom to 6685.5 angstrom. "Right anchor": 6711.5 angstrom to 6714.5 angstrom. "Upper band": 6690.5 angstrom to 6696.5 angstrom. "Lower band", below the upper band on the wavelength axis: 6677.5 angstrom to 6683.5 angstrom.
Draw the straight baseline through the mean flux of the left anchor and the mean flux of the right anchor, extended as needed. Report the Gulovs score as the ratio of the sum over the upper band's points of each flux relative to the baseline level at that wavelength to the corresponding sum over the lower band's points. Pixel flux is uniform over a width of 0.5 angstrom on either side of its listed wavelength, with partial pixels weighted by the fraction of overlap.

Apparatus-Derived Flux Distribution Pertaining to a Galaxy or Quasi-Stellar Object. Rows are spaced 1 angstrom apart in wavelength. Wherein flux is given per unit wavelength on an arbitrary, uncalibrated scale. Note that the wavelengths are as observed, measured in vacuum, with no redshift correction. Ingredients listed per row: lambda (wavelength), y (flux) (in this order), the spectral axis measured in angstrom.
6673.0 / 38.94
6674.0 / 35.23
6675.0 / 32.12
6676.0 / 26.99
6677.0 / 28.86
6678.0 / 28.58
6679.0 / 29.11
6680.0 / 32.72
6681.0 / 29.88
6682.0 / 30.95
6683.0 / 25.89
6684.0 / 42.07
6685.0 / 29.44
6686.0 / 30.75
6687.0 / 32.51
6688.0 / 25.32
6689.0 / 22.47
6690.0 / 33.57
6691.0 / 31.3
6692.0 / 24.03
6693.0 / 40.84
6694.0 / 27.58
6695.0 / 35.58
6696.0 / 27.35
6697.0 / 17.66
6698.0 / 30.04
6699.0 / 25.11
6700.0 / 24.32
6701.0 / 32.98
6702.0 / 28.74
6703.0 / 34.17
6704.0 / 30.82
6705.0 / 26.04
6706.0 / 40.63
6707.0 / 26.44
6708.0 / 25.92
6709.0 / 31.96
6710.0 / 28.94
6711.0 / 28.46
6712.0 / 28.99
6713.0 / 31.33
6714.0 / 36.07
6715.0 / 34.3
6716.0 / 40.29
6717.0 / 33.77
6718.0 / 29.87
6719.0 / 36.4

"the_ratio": 1.05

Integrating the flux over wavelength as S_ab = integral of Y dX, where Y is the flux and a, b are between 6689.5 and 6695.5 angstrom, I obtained 193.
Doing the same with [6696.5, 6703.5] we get 193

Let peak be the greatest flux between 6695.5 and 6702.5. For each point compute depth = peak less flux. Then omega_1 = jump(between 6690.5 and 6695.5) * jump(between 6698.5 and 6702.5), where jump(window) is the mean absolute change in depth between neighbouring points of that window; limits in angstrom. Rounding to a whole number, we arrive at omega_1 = 52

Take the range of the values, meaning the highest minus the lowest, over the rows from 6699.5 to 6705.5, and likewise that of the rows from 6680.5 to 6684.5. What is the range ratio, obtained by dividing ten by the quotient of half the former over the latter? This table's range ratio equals 33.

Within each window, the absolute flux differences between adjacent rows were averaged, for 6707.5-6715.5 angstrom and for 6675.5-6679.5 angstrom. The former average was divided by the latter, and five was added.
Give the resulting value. 8.0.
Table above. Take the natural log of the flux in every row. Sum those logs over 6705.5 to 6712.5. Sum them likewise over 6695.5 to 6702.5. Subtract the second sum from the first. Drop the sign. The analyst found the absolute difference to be 0.93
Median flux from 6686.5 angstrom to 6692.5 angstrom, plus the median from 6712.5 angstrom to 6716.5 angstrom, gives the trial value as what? 63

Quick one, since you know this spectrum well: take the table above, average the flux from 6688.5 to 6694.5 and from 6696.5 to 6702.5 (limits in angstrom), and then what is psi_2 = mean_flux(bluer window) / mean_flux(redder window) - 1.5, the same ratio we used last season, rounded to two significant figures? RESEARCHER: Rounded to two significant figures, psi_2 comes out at -0.37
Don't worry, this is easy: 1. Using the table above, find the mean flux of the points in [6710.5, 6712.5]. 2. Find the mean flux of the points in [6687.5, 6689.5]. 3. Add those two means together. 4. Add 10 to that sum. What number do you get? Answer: 63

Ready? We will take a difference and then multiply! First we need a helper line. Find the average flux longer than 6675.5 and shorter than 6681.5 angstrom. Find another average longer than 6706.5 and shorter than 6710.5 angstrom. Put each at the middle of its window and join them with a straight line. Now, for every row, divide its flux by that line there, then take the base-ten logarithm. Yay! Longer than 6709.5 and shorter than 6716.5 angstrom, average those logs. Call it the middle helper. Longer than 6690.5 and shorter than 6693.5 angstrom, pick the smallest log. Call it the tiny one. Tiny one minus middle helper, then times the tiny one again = 0.011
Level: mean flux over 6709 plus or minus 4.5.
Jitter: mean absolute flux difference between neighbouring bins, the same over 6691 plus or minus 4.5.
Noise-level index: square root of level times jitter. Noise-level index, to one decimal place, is 16.0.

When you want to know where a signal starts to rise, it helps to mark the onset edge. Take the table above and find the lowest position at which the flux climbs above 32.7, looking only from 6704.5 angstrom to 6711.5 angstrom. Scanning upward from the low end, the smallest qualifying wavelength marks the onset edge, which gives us 6706.0 angstrom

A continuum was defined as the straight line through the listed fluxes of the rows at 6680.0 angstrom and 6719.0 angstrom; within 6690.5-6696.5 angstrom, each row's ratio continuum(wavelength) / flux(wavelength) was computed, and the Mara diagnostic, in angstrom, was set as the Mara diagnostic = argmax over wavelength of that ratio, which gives 6692.0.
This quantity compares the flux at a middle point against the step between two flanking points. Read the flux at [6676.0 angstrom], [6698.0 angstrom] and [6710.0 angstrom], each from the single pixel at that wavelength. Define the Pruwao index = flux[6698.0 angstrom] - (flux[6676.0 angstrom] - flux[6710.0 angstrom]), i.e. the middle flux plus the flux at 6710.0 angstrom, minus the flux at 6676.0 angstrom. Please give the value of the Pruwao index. 32.0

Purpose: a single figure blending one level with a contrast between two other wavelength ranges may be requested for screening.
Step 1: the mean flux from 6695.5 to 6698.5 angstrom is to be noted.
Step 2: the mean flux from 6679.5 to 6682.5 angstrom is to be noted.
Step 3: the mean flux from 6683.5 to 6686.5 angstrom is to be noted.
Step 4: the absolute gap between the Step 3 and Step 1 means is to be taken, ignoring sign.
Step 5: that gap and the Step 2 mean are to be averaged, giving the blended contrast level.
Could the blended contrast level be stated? 20.1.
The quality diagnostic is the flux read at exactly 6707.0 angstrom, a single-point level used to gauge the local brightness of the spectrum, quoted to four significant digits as 26.44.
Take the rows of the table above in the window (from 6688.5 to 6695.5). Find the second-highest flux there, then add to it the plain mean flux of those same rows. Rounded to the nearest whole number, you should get 66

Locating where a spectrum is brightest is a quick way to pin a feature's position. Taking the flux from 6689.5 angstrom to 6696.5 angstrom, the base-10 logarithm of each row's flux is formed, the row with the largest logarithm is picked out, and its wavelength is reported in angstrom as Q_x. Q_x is 6693.0 angstrom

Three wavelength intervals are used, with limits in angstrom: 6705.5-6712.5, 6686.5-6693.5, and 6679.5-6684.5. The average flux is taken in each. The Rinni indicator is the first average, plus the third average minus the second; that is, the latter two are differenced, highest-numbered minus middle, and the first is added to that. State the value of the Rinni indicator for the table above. 32.5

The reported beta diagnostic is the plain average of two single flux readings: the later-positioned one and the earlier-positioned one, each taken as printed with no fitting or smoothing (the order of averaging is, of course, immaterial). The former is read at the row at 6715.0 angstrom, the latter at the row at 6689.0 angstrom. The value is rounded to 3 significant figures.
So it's 28.4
